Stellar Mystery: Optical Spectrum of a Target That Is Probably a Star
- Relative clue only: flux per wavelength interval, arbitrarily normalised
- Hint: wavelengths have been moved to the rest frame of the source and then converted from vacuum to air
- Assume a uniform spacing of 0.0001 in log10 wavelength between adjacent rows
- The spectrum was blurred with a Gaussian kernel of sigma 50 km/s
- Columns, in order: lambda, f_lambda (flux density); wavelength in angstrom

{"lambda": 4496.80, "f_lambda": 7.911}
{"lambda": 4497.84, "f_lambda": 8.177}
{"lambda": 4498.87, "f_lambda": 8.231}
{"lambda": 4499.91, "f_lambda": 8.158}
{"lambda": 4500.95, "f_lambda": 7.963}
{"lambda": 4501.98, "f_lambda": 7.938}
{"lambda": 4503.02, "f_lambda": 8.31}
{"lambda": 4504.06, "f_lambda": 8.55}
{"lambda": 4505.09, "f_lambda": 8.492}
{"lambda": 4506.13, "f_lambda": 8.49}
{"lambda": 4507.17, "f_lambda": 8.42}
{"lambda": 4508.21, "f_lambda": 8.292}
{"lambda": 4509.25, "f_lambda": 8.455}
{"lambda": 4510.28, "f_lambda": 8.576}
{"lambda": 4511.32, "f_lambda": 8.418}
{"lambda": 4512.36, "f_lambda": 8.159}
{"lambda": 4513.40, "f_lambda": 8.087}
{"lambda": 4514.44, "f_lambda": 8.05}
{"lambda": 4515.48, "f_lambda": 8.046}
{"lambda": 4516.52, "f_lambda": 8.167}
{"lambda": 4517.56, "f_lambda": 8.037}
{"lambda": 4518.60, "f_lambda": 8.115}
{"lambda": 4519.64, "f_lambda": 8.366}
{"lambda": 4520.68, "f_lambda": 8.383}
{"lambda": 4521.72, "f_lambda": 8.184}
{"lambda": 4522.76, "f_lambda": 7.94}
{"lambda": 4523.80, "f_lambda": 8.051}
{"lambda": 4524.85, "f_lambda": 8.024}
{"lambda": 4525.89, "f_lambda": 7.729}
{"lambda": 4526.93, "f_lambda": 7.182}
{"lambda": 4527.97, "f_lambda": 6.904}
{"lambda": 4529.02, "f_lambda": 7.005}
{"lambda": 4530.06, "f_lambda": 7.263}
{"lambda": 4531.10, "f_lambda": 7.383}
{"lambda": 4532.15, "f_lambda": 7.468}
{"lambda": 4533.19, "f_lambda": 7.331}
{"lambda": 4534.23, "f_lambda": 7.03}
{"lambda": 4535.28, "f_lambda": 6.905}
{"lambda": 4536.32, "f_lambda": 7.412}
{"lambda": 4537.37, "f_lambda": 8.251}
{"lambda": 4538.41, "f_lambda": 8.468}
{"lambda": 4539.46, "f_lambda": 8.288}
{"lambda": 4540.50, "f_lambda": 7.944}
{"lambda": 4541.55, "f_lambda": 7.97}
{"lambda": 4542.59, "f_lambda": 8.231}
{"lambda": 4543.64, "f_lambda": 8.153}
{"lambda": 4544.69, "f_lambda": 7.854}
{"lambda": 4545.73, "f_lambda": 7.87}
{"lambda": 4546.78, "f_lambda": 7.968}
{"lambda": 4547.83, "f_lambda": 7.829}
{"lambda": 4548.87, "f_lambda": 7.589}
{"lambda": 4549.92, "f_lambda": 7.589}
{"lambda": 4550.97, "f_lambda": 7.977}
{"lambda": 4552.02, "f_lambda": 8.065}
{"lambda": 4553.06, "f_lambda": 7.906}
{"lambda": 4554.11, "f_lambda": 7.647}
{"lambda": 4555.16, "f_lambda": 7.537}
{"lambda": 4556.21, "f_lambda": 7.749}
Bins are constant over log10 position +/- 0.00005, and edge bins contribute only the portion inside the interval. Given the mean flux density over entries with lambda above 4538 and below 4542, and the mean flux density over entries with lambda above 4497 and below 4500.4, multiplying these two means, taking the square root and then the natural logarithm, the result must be 2.10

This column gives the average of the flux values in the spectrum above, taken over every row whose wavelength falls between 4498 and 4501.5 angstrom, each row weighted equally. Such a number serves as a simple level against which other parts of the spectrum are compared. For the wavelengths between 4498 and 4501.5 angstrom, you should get 8.1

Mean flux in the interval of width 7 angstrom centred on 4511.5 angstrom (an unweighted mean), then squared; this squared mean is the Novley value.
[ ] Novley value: 69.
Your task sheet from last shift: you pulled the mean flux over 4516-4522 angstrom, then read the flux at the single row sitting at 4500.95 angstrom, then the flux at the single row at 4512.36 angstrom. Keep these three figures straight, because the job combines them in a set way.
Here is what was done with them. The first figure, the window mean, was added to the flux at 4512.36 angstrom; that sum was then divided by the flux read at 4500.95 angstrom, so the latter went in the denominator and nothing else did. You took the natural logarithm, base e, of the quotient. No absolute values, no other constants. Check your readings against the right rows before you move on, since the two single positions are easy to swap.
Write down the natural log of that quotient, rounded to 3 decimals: 0.721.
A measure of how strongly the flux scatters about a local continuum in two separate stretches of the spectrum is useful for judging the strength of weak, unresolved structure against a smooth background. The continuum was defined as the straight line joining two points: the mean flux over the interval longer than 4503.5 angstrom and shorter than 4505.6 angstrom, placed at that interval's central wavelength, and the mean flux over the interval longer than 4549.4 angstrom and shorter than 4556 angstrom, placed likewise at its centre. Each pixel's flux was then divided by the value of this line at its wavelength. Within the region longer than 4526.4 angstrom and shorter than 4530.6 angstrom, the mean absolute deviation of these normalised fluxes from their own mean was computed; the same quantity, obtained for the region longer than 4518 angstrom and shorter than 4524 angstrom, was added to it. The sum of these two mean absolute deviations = 0.032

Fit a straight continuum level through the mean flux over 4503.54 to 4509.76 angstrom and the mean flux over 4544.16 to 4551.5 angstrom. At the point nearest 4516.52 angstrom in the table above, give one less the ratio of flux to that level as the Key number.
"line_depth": 0.02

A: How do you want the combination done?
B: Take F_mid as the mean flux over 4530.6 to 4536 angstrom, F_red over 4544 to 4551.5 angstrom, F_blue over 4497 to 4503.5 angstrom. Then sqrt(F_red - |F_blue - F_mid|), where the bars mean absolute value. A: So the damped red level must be 2.63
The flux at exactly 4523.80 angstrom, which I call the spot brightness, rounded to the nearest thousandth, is 8.051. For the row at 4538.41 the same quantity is 8.468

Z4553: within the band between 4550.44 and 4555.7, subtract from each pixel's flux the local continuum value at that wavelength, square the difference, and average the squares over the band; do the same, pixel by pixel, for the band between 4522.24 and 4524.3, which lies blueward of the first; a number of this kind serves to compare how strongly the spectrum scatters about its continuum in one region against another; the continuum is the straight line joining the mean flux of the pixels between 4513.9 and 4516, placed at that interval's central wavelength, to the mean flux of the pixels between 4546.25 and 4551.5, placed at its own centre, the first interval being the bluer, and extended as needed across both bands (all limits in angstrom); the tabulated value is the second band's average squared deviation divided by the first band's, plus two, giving 2.1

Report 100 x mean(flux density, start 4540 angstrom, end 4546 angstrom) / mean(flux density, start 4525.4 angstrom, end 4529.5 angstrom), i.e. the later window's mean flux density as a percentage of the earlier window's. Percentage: 111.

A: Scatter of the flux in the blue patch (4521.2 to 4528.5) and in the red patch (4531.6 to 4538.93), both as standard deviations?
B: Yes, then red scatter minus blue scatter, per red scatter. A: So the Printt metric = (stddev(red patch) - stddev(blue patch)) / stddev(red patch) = 0.2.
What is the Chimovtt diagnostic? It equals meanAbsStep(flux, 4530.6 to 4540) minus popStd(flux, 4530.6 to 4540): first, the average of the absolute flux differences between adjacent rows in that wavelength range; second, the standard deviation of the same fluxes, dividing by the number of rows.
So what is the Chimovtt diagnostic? -0.24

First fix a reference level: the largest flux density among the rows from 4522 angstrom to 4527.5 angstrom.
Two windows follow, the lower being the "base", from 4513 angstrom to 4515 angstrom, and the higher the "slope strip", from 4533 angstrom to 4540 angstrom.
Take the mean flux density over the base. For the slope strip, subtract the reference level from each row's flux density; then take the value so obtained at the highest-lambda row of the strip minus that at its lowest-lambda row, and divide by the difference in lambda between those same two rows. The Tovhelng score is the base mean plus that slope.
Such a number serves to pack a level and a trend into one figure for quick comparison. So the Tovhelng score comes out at 8.22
